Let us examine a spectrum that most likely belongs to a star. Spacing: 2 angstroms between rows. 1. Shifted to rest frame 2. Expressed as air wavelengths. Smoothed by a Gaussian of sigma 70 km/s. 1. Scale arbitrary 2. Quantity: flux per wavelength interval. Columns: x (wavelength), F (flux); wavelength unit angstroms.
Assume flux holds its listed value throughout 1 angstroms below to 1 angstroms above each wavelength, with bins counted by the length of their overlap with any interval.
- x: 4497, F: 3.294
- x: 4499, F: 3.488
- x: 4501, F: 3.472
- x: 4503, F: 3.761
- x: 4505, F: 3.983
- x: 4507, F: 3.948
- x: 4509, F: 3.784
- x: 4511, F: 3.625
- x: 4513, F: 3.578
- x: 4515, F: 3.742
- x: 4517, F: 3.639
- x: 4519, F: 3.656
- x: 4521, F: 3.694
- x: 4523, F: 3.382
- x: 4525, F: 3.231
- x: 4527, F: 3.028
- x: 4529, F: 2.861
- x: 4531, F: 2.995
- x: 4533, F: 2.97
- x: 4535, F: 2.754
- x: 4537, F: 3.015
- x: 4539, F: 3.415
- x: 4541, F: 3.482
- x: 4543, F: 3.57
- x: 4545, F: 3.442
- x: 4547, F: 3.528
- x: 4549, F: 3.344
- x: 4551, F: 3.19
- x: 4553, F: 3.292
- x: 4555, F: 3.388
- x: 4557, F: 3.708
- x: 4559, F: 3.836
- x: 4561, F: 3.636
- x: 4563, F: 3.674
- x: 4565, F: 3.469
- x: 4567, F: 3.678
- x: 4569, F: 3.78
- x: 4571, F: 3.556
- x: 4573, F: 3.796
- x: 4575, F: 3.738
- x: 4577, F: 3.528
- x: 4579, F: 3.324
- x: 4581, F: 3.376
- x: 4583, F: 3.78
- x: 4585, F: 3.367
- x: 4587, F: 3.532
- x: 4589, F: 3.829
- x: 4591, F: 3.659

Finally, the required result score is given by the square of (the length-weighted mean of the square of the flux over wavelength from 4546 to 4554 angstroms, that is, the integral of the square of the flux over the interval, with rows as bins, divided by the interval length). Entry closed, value 125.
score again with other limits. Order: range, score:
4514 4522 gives 184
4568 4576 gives 191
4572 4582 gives 160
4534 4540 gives 89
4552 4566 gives 164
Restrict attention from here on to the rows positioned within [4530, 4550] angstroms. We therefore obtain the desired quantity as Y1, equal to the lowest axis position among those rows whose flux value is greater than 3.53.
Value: 4543 angstroms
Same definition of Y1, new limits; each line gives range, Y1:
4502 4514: 4503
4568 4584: 4569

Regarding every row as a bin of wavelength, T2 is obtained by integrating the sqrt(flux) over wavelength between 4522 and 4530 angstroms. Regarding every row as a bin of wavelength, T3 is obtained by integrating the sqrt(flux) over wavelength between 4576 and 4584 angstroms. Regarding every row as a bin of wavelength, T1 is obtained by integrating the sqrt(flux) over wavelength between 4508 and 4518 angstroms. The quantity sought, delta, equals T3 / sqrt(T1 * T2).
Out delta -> 0.9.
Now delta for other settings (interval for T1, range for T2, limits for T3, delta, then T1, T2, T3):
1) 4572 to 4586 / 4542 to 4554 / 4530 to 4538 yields 0.6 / 26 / 22.1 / 13.7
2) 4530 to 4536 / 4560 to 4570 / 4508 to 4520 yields 1.6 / 10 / 19.1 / 23.0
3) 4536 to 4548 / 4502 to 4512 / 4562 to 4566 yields 0.4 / 22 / 19.5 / 7.6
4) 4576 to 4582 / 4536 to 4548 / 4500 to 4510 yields 1.2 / 11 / 22.1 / 19.5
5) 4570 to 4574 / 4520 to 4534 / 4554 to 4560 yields 0.8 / 8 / 24.9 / 11.4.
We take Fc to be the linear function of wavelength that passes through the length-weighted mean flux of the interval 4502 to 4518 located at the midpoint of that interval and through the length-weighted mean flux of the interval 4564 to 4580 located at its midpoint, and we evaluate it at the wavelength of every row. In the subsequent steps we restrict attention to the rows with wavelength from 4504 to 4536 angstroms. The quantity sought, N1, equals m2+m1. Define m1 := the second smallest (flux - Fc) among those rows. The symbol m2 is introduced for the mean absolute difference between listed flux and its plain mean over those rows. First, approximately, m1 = -0.85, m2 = 0.35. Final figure -0.50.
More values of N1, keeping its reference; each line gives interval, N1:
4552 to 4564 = -0.10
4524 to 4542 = -0.66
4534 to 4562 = -0.48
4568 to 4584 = -0.05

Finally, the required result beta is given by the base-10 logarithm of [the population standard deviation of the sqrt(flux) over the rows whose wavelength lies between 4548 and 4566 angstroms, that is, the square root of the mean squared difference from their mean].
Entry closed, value -1.26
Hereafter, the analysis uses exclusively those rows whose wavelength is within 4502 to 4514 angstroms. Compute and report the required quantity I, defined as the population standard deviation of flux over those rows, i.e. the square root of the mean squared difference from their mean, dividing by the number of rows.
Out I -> 0.15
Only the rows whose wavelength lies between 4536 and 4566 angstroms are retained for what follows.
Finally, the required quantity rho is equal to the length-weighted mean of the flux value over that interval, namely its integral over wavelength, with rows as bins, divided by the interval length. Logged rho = 3.47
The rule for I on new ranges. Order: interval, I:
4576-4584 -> 0.18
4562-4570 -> 0.11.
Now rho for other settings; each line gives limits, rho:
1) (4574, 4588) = 3.52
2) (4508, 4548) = 3.37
